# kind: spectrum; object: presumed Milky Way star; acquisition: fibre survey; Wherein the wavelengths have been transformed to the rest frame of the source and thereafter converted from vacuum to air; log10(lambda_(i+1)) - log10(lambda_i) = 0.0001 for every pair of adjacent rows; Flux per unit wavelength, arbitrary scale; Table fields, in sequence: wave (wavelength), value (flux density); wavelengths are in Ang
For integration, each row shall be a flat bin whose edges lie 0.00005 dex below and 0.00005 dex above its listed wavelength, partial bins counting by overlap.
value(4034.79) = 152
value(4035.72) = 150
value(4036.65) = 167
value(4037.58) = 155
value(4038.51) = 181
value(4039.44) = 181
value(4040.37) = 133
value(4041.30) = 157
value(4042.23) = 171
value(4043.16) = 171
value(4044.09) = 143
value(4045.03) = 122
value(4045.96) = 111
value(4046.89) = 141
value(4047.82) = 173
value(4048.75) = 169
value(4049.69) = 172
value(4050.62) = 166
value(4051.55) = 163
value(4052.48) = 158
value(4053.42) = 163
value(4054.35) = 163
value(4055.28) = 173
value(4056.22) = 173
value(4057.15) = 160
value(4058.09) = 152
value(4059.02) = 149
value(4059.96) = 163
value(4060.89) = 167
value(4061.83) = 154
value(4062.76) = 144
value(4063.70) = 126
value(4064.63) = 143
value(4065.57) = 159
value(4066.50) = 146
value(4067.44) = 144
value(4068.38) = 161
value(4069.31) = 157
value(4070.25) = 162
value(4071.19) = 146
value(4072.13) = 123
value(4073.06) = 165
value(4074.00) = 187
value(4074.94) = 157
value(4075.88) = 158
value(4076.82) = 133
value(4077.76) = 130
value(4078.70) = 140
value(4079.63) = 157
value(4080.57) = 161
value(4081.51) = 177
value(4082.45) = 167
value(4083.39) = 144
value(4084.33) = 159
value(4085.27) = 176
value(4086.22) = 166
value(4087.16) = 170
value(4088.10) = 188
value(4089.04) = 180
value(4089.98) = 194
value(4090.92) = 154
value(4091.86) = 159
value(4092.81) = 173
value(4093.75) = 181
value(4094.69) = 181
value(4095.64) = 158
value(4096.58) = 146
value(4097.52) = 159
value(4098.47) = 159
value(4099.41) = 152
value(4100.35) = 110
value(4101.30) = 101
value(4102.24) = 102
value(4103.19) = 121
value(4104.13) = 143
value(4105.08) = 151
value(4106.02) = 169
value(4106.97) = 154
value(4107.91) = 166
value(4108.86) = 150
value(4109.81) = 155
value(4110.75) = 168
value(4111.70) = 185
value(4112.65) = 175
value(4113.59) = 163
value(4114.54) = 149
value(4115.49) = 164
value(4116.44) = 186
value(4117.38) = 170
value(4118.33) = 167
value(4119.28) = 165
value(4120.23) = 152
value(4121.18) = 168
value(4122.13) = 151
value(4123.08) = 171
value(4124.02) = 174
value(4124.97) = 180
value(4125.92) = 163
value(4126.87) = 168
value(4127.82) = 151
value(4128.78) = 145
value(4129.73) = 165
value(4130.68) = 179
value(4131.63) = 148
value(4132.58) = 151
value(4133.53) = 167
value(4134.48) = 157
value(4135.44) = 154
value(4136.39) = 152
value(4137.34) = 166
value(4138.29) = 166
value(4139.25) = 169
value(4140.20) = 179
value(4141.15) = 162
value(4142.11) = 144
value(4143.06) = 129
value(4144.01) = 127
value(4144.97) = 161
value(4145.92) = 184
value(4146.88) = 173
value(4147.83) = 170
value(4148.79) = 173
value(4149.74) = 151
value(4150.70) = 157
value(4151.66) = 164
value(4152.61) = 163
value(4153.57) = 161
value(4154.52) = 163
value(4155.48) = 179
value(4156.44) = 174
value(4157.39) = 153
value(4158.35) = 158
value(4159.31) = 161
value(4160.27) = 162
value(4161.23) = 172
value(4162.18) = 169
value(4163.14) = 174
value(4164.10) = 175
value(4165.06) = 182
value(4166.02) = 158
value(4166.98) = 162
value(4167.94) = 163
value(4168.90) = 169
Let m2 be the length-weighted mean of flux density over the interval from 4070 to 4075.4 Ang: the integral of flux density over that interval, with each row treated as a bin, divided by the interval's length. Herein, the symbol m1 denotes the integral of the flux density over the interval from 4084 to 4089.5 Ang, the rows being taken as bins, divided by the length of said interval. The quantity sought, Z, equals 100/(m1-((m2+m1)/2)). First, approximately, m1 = 173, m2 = 156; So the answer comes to 12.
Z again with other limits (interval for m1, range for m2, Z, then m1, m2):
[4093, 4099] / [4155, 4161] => -730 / 164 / 165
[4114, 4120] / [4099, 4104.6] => 4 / 166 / 121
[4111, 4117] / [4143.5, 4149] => 32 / 170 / 164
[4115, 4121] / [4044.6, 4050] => 10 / 167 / 147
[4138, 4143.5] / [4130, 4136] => -137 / 158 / 159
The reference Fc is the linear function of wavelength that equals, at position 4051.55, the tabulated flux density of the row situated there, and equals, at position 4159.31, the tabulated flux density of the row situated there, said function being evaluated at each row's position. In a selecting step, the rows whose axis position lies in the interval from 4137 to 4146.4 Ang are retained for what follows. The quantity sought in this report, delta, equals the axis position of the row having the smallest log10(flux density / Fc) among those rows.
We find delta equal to 4144.01 Ang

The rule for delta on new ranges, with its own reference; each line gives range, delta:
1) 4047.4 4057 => 4052.48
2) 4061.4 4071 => 4063.70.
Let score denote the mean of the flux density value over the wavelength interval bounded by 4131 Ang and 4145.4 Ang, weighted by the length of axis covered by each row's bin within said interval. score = 156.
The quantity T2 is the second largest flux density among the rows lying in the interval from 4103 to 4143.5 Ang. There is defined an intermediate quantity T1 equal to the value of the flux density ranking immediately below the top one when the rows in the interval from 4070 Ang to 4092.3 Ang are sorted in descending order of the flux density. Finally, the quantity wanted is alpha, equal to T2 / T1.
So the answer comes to 0.98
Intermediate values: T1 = 188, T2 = 185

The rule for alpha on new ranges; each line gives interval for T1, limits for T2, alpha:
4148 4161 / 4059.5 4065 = 0.94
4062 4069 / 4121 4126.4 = 1.09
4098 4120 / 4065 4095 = 1.02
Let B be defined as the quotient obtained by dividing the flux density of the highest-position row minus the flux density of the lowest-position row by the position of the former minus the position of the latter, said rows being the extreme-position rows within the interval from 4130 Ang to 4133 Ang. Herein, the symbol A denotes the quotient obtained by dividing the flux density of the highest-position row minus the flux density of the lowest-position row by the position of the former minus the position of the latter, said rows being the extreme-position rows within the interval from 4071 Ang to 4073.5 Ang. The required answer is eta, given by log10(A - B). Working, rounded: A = 10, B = -15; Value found 1.4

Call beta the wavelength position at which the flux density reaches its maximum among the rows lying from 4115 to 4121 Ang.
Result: 4116.44 Ang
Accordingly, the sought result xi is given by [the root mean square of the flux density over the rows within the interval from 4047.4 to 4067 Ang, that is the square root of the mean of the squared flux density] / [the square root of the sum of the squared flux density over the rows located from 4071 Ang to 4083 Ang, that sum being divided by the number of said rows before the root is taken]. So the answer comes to 1.03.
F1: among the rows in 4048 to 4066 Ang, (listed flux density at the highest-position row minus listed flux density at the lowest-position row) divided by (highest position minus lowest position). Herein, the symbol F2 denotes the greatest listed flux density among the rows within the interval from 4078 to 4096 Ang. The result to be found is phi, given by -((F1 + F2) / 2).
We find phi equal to -96.7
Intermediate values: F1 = -0.6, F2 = 194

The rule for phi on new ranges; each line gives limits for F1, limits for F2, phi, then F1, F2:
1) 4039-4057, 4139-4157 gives -91.8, -0.5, 184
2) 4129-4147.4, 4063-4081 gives -93.7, 0.5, 187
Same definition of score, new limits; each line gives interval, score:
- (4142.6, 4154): 159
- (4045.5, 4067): 156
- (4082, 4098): 168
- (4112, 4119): 168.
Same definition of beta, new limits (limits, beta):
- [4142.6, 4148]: 4145.92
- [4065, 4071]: 4070.25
